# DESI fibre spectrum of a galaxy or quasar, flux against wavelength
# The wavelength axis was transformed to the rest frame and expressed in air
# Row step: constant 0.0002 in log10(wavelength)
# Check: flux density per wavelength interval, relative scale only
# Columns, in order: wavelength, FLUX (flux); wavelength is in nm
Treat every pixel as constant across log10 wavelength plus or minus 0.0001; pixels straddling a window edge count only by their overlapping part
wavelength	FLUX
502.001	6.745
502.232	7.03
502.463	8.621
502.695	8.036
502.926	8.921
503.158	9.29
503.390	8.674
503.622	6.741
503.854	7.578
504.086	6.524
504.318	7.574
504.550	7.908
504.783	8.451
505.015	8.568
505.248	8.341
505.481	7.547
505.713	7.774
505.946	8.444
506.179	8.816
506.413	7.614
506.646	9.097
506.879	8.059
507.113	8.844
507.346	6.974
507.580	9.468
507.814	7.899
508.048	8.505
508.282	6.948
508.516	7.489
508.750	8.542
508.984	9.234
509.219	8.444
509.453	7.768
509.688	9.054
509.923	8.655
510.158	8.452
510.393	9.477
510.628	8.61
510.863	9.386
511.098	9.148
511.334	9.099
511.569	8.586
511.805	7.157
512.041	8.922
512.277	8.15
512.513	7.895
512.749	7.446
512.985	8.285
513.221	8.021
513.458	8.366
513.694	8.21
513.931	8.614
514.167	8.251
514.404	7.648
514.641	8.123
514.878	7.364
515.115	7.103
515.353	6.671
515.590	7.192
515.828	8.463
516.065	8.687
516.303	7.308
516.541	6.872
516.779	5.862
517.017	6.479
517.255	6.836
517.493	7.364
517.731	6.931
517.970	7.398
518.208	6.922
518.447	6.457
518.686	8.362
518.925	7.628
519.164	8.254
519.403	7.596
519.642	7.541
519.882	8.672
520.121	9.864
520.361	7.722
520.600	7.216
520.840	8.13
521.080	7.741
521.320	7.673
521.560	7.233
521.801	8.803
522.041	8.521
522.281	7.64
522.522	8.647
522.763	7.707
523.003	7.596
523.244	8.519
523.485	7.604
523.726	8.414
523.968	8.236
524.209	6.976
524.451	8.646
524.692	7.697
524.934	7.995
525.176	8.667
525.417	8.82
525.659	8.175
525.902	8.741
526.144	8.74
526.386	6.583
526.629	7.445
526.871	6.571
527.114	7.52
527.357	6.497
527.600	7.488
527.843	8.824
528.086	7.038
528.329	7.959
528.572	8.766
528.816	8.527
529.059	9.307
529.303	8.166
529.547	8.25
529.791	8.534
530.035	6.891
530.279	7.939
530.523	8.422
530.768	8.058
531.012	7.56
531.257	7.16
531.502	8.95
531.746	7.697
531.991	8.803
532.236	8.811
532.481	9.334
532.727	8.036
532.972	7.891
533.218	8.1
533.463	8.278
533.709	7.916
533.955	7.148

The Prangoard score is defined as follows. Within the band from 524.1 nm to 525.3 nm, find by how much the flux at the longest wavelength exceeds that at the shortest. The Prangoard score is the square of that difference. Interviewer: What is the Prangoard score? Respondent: 2.86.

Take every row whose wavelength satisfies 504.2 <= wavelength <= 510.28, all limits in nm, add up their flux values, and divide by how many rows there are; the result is 8.25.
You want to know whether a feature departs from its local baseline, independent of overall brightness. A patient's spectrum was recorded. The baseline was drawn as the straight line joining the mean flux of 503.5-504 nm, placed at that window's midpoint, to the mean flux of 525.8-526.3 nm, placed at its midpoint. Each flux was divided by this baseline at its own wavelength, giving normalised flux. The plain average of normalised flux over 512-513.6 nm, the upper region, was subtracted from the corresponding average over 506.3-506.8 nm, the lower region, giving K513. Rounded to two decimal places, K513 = 0.09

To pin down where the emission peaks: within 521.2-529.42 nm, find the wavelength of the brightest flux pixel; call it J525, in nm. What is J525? 529.059 nm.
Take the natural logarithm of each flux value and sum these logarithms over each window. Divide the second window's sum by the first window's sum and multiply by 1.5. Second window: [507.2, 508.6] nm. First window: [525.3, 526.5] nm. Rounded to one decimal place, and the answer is 1.8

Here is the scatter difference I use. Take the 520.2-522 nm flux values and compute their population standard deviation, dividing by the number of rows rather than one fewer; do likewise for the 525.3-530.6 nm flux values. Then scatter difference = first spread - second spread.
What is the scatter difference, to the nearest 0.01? -0.31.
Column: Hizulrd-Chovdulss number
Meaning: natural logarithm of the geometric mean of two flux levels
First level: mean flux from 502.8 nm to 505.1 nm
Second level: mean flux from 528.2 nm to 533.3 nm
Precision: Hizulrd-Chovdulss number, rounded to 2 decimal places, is 2.10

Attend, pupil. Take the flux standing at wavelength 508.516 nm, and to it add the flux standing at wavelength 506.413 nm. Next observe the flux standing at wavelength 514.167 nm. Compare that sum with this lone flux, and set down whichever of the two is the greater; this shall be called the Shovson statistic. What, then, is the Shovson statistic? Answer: 15.1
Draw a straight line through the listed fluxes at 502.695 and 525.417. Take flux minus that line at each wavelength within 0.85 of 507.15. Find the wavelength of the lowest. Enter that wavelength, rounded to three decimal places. 507.346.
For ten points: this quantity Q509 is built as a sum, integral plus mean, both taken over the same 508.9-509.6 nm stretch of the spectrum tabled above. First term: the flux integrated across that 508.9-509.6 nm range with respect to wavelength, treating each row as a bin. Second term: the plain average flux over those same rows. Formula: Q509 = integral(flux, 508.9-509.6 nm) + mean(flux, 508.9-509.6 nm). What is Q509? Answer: 14.4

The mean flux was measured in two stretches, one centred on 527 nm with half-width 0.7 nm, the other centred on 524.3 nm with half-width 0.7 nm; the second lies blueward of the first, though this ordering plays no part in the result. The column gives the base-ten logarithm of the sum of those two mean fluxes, 1.18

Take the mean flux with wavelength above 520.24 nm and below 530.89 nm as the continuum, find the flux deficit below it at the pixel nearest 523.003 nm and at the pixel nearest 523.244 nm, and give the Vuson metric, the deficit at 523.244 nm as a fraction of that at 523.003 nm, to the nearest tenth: -1.5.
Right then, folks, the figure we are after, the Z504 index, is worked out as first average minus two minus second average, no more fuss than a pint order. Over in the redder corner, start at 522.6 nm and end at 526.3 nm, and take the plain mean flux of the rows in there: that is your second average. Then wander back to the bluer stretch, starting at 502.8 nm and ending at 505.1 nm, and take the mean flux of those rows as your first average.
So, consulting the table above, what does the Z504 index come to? -2.1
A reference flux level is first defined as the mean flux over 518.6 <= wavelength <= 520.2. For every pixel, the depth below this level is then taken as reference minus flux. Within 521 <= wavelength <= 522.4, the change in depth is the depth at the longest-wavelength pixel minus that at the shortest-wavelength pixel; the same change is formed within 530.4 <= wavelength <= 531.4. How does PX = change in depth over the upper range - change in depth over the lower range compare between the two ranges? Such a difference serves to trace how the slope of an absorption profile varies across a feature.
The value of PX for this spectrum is 1.2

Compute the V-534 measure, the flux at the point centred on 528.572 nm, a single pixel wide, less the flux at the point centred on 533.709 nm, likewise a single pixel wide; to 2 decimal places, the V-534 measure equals 0.85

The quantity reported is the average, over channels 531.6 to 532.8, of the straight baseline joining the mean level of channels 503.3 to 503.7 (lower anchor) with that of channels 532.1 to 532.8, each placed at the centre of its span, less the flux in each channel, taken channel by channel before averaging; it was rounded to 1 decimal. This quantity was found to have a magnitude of 0.2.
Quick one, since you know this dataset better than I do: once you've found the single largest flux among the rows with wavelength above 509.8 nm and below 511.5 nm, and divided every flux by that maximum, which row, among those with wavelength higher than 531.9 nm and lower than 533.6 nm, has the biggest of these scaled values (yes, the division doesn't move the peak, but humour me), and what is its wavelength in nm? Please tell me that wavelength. 532.481 nm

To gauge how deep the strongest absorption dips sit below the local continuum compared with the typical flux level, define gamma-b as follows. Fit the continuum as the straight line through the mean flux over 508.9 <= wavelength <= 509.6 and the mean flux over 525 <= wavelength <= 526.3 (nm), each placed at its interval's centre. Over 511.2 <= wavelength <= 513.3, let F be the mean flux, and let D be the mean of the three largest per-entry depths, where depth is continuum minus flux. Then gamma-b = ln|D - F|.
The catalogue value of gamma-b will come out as 1.97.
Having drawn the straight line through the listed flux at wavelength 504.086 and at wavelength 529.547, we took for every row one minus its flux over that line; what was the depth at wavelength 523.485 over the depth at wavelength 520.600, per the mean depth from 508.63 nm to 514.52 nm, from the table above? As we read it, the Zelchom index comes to -2.6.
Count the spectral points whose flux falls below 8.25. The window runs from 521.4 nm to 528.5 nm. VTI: 18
